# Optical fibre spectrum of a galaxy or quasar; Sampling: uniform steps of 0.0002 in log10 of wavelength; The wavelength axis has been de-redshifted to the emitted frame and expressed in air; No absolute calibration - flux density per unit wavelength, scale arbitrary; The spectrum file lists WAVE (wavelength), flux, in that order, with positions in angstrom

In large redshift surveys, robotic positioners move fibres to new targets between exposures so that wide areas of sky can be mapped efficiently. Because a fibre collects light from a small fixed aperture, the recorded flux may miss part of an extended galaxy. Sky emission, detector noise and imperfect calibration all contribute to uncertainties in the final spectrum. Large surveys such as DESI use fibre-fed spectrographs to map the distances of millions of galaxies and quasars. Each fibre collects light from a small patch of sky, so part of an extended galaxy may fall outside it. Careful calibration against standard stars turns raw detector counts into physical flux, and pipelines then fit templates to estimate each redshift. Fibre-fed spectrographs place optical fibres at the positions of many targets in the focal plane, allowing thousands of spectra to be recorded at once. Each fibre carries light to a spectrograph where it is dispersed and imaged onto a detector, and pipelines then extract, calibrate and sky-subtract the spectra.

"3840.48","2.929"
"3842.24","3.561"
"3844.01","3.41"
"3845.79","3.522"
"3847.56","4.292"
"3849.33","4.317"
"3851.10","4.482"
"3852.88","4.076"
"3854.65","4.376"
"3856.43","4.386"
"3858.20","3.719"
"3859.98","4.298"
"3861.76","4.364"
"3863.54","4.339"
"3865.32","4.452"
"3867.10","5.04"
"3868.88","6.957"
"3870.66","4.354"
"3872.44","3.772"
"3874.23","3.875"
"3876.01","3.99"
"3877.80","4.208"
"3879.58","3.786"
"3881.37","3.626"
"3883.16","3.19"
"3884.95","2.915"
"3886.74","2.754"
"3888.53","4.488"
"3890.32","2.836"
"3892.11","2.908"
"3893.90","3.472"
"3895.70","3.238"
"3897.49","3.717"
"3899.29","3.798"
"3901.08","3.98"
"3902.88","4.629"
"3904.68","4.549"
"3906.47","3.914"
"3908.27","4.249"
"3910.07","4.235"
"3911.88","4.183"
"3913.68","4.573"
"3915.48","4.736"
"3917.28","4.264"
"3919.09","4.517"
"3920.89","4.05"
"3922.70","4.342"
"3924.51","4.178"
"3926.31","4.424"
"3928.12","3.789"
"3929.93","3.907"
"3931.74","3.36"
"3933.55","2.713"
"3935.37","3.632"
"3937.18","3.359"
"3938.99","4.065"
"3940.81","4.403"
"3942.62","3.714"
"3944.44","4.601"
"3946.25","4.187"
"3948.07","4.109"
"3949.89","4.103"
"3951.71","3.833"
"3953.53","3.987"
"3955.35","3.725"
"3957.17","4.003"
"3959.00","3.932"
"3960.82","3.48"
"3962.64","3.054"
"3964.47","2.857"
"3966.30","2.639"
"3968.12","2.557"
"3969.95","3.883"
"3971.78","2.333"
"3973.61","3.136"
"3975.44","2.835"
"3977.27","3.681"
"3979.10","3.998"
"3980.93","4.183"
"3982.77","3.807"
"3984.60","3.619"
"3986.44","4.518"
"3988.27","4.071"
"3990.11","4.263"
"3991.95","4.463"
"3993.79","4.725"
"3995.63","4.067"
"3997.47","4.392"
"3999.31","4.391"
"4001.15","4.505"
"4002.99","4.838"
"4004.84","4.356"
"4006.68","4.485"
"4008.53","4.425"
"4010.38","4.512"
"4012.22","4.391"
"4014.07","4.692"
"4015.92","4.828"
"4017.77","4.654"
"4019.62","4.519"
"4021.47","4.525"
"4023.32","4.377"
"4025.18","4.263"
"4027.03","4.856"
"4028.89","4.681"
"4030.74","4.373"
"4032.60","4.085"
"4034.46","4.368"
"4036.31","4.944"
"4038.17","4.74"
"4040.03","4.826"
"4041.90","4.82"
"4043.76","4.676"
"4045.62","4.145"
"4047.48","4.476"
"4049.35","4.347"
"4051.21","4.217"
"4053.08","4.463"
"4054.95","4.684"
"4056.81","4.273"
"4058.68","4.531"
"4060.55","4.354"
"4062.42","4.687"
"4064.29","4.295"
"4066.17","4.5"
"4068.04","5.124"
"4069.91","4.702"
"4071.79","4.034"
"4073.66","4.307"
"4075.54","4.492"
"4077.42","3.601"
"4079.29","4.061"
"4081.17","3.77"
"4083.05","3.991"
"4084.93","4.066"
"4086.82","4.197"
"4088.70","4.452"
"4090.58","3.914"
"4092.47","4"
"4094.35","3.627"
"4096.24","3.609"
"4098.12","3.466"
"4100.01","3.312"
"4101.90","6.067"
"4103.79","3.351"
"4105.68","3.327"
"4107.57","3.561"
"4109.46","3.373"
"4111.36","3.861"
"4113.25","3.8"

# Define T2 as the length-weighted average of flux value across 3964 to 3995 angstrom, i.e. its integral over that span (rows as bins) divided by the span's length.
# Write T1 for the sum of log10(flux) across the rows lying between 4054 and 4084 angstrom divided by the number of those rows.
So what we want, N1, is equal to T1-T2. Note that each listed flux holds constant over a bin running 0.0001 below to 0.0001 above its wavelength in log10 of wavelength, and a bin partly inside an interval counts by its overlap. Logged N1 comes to -3.0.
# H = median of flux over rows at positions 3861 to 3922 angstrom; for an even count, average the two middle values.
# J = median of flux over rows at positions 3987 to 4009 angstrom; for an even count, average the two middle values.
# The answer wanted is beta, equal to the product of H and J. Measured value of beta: 18.1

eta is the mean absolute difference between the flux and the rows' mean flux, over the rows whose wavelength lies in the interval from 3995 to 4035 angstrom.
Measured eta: 0.16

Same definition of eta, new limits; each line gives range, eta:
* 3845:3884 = 0.43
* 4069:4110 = 0.43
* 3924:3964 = 0.34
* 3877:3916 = 0.52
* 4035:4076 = 0.22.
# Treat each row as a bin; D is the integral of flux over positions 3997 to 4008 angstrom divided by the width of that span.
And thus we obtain 4.50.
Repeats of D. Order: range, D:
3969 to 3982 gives 3.44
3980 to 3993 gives 4.14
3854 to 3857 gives 4.37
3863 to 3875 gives 4.70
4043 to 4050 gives 4.41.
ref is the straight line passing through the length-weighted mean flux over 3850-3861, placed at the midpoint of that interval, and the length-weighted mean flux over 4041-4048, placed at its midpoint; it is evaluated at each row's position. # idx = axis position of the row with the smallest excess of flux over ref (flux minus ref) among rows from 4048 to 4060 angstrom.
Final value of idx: 4051.21 angstrom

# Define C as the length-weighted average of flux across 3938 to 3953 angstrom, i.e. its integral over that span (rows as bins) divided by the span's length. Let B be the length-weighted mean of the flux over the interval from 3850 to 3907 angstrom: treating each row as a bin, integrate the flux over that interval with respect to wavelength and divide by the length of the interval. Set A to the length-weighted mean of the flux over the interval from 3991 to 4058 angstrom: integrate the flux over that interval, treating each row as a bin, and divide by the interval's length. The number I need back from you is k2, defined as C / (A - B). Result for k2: 8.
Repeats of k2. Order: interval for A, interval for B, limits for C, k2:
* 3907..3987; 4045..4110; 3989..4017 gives -13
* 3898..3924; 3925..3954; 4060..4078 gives 11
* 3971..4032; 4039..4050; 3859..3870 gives -16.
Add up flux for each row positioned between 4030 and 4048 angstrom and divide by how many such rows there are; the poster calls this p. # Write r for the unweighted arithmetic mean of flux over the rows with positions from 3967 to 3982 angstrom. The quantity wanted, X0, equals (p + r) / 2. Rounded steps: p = 4.55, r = 3.33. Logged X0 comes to 3.94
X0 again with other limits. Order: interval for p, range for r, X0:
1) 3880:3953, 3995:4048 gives 4.21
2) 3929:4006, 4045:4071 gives 4.15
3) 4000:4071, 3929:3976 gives 4.05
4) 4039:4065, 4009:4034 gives 4.50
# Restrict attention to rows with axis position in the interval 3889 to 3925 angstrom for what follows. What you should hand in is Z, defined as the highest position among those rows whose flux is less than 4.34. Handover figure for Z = 3924.51 angstrom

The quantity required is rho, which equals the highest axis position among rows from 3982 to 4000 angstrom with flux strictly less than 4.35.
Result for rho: 3995.63 angstrom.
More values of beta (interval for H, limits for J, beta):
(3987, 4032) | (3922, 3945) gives 17.5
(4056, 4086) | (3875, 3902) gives 15.6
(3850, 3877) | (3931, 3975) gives 16.2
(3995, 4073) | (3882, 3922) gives 18.0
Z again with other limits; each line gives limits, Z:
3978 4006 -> 3995.63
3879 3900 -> 3899.29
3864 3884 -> 3883.16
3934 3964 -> 3962.64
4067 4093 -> 4092.47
